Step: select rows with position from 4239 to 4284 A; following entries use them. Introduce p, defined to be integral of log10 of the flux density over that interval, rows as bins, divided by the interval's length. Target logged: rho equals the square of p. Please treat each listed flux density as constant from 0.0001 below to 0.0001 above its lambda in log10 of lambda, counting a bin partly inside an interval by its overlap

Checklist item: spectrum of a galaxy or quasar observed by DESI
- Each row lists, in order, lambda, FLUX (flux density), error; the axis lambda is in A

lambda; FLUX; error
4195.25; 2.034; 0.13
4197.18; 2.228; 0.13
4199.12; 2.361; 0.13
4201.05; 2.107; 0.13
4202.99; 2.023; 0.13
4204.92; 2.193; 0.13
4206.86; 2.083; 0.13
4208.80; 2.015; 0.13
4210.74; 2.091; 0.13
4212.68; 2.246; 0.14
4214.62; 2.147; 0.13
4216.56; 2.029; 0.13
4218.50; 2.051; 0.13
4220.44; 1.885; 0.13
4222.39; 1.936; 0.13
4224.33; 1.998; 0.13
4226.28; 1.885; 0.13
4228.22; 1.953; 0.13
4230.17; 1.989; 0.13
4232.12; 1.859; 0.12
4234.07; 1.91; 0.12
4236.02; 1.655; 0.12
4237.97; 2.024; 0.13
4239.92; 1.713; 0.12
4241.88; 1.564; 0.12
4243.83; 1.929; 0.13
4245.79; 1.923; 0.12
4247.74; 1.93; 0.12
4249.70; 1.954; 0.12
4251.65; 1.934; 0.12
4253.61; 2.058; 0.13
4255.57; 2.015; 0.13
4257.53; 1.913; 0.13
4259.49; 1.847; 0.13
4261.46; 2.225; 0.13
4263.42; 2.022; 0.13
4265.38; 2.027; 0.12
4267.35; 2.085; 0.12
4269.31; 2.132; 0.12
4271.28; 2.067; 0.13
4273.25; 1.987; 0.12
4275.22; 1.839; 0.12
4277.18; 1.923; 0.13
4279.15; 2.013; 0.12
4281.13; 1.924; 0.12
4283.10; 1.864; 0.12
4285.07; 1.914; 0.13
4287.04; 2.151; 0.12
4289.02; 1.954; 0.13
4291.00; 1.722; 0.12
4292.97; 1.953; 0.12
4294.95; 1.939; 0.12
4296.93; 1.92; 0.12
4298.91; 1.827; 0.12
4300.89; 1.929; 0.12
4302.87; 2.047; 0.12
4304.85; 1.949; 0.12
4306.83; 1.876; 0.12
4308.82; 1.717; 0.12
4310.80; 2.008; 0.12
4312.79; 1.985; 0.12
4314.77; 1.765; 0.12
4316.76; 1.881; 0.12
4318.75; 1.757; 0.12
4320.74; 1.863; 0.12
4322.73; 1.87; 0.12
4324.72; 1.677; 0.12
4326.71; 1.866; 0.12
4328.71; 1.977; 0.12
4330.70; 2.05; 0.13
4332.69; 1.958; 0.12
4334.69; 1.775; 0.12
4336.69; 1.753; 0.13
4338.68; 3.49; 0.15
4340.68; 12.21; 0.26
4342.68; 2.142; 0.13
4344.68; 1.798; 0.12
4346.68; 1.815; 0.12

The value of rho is 0.084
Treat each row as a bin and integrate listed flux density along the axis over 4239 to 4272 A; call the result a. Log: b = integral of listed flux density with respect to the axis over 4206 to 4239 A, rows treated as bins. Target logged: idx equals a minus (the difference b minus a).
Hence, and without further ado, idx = 64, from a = 64.7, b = 65.5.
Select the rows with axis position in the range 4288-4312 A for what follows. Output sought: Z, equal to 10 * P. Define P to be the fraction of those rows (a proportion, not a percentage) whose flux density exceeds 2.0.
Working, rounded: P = 0.17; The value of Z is 1.7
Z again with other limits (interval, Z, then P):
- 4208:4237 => 4.0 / 0.40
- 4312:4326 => 0.0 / 0.00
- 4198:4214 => 10.0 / 1.00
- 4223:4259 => 1.7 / 0.17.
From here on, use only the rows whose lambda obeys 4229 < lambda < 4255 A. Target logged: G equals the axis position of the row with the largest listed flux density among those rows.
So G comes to 4253.61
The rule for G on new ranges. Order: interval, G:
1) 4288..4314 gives 4302.87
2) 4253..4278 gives 4261.46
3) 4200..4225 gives 4212.68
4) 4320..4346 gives 4340.68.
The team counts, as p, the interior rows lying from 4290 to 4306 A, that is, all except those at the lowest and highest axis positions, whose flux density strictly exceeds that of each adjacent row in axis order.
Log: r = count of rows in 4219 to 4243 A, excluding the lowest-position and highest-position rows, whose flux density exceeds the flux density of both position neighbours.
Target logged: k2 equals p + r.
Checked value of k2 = 6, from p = 2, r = 4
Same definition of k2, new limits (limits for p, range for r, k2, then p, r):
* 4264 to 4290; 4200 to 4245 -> 10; 3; 7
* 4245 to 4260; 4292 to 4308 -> 3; 2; 1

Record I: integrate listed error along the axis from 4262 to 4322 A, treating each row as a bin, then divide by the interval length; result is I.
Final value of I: 0.122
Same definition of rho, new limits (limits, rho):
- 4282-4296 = 0.081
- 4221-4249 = 0.074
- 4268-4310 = 0.082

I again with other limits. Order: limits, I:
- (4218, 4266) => 0.126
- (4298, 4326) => 0.120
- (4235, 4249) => 0.123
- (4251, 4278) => 0.126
